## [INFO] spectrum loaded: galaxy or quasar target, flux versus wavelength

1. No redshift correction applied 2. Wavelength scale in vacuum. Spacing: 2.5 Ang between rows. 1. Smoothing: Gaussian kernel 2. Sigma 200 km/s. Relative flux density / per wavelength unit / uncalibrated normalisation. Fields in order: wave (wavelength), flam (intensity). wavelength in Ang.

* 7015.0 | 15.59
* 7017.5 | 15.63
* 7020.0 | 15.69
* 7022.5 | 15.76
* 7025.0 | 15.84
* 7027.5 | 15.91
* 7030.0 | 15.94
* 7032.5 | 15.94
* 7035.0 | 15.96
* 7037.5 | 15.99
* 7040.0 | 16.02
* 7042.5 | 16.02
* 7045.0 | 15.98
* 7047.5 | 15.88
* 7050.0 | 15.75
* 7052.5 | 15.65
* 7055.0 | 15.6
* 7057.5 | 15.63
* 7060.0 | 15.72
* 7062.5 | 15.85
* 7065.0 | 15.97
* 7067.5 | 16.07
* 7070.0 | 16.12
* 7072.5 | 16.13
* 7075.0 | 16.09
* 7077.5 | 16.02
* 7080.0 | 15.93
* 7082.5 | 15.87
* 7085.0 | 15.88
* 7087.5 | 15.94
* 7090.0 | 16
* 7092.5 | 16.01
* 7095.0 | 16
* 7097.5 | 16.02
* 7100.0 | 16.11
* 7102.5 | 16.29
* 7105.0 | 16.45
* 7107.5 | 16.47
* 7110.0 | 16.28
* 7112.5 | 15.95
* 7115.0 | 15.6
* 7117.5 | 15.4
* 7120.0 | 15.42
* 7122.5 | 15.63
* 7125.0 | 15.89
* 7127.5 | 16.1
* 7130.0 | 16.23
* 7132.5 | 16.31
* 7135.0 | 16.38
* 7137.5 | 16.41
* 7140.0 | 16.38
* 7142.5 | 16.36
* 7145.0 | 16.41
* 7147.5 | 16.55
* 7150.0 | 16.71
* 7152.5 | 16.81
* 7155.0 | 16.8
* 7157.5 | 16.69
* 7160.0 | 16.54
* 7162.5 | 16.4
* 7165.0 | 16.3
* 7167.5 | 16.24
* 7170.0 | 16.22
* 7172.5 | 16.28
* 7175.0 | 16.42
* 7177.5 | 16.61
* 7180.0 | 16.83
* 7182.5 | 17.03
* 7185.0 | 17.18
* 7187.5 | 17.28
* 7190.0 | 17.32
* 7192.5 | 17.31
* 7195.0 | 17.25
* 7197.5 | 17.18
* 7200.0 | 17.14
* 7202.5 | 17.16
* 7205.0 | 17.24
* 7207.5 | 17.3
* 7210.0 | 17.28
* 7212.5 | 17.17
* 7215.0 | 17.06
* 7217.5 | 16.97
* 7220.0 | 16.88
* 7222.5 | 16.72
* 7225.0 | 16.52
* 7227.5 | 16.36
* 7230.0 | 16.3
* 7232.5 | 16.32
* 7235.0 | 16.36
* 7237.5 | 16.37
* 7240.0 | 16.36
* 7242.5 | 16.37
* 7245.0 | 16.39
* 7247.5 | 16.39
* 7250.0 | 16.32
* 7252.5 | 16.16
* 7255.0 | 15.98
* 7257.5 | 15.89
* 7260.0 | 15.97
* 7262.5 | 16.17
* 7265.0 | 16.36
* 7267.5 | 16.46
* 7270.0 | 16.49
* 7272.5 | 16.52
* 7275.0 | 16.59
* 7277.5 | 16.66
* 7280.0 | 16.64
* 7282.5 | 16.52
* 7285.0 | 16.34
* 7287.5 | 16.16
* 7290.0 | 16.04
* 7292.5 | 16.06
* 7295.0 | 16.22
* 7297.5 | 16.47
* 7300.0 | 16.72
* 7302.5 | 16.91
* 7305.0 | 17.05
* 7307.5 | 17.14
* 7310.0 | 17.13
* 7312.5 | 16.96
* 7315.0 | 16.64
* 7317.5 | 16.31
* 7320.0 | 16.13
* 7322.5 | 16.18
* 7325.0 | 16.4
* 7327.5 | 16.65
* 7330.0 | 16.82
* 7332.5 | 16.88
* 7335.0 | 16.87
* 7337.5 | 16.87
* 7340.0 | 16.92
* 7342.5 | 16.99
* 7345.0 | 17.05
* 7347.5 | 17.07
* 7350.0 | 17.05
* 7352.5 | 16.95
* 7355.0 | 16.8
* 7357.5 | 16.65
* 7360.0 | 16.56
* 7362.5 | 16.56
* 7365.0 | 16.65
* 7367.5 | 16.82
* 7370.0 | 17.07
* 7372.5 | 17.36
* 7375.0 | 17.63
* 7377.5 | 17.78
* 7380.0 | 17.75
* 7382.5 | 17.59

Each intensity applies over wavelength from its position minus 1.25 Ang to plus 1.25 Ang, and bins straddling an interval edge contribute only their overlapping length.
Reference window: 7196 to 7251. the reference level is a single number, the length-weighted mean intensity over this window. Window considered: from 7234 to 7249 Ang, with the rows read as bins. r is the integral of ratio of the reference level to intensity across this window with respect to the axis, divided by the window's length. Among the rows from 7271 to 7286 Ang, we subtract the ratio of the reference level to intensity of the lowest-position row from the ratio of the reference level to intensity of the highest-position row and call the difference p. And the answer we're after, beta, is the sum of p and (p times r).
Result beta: 0.023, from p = 0.011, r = 1.02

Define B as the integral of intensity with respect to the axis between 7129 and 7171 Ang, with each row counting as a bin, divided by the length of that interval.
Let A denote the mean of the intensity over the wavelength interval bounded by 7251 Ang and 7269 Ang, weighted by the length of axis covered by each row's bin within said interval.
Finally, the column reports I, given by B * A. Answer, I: 266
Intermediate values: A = 16.1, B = 16.5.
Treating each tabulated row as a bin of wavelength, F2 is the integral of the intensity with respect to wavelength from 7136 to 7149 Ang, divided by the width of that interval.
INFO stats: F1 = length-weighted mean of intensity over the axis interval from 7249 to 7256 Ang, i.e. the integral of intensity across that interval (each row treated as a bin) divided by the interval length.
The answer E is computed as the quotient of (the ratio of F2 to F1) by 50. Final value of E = 0.0203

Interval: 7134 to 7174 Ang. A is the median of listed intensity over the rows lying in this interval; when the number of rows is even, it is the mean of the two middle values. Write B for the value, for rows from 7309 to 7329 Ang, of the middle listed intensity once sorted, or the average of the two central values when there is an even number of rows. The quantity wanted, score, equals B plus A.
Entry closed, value 32.9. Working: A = 16.4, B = 16.5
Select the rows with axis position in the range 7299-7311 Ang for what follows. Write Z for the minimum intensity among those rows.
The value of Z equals 16.72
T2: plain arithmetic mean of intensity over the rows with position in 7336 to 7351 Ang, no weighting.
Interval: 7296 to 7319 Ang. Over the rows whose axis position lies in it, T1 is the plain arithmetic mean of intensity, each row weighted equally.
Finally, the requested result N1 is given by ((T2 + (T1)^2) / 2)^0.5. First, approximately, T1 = 16.8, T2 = 17.0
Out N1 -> 12.2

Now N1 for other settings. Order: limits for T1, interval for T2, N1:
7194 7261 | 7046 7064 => 12.1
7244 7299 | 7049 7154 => 11.9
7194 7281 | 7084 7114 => 12.1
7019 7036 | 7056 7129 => 11.6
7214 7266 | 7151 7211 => 11.9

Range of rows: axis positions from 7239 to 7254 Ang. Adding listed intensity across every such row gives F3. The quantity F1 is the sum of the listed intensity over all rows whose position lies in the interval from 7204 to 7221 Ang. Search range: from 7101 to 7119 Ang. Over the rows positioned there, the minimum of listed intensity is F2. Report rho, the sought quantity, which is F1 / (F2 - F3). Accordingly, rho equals -1.5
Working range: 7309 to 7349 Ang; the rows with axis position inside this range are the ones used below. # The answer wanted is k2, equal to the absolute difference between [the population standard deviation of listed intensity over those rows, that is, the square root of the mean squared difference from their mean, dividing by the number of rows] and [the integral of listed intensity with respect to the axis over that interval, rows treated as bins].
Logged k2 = 669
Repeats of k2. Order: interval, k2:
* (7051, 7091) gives 636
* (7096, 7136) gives 641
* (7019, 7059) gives 634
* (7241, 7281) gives 653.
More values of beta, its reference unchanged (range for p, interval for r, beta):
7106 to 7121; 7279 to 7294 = 0.140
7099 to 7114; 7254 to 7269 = 0.021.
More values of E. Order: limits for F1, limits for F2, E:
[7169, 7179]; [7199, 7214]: 0.0210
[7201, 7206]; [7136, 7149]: 0.0191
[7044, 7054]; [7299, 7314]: 0.0215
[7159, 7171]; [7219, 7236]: 0.0202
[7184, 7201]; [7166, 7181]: 0.0191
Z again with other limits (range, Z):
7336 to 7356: 16.8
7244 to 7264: 15.89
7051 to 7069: 15.6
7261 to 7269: 16.17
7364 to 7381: 16.65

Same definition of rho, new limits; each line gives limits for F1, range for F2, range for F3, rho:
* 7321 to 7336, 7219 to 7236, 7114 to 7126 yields -1.6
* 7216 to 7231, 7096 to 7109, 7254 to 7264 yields -2.1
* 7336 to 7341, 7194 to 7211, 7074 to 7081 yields -1.1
